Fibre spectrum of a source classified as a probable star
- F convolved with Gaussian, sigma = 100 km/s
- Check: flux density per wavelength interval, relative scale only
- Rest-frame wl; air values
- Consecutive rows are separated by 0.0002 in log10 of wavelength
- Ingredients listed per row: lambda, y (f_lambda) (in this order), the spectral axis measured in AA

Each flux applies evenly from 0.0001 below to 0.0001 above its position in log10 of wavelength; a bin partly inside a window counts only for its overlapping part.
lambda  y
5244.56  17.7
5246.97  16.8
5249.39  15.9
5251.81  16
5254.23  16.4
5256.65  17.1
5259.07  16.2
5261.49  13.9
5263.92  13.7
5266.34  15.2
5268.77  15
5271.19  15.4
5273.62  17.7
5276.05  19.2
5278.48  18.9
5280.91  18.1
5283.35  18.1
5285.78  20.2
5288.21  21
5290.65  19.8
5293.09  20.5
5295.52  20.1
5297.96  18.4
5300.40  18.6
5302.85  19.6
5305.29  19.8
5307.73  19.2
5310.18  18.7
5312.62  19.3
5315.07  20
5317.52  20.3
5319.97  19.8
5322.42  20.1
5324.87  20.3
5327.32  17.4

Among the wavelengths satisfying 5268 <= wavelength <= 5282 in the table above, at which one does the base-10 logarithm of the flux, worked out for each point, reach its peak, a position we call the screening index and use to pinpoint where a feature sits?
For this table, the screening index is 5276.05 AA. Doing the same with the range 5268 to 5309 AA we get 5288.21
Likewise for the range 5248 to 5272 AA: 5256.65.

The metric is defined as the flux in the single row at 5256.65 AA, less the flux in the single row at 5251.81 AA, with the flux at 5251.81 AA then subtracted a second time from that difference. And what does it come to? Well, -15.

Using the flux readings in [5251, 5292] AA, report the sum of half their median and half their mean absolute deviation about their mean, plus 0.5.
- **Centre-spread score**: 10.0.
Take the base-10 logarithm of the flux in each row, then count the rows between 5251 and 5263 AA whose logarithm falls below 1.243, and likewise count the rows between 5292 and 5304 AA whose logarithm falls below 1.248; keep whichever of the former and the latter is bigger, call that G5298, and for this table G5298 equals 5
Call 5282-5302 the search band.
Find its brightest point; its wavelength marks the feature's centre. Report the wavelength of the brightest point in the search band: 5288.21 AA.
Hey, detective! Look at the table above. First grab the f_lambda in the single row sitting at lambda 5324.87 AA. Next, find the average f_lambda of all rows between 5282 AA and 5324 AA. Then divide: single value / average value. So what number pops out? 1.03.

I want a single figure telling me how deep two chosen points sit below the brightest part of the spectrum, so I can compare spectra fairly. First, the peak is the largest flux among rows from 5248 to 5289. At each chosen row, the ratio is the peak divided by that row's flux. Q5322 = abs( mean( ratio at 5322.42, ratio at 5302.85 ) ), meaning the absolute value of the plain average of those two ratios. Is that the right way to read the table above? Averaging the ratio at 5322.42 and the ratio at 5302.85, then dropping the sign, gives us 1.06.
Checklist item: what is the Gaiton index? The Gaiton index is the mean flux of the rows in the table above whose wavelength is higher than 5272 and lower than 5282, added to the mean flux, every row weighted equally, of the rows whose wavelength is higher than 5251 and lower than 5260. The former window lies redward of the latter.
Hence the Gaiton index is 35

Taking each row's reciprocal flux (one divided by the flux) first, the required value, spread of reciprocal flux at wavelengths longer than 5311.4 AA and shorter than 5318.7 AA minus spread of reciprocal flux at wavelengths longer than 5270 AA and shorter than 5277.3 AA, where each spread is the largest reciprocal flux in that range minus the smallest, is -0.010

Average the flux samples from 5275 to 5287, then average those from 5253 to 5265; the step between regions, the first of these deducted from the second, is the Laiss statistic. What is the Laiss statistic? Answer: -3.4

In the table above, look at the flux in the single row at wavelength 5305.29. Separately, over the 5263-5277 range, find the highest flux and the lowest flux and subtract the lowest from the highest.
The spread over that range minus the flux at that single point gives -14.3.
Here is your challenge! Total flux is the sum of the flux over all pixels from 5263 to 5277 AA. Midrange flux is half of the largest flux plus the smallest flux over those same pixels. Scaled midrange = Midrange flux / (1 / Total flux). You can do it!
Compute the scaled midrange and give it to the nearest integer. 1582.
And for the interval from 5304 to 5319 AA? 2287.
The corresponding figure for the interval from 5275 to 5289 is 2258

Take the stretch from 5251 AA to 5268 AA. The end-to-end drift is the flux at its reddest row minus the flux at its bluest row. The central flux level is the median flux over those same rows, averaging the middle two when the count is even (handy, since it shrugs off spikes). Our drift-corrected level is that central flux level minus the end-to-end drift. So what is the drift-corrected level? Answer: 16.8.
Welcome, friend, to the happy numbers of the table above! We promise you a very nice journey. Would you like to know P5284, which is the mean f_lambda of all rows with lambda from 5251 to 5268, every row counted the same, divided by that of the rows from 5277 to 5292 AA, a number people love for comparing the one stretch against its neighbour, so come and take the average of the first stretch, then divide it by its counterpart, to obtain 0.80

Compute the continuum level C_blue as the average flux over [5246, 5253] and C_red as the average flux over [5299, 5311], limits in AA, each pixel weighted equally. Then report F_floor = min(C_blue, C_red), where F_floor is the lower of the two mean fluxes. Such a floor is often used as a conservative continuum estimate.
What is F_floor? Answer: 16.2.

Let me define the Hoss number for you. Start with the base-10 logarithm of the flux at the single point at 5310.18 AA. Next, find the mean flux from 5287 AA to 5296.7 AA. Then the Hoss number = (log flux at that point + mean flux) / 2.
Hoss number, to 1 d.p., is 10.8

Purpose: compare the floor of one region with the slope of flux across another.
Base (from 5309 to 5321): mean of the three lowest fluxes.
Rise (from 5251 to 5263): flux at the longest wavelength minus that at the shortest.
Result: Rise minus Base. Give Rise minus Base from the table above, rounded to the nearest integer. -21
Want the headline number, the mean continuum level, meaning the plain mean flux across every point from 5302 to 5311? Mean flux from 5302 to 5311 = 19.3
